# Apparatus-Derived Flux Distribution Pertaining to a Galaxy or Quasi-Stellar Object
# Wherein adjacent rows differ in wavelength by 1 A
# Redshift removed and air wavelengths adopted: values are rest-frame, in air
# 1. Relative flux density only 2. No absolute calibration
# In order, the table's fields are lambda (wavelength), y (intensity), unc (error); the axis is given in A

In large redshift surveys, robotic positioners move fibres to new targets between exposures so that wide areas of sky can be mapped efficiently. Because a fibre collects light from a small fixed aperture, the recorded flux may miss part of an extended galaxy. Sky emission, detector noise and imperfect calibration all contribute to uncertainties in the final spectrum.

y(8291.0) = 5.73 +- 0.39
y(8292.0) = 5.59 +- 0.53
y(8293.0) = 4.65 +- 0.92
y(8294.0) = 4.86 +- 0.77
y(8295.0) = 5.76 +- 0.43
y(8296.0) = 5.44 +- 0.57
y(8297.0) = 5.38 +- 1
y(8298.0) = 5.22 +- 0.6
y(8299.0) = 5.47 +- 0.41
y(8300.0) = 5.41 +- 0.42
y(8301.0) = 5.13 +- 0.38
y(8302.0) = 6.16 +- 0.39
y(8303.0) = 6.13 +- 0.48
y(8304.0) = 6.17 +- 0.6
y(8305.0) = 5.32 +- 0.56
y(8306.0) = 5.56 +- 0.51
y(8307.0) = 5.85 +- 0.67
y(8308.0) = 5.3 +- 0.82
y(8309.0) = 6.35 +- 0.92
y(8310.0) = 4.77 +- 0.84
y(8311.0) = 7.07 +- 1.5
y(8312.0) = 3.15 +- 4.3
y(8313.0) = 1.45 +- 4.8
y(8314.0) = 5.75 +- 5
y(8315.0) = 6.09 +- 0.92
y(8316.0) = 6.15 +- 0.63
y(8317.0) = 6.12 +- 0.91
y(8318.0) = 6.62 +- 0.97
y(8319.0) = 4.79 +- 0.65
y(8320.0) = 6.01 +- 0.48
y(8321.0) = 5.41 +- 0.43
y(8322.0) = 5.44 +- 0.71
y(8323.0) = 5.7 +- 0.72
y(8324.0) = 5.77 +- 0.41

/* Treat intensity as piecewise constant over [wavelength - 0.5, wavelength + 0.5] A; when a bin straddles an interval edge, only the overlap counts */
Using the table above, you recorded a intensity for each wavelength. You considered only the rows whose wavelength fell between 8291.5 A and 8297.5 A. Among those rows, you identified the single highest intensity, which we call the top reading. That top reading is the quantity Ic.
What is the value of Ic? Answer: 5.76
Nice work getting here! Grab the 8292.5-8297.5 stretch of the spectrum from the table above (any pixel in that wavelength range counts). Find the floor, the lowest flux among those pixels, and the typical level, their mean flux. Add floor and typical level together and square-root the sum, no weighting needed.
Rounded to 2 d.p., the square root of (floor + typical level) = 3.14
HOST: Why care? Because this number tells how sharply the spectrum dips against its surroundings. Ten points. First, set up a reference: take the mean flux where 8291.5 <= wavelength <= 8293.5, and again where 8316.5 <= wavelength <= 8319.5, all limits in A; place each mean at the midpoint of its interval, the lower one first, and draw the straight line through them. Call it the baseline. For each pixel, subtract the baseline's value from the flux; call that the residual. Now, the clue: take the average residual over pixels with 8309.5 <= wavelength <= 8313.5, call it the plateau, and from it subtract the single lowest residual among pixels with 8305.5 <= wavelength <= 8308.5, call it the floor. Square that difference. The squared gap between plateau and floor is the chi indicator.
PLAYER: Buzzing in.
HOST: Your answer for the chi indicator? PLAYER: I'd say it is 1.7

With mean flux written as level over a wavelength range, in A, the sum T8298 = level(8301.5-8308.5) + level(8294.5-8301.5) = 11.2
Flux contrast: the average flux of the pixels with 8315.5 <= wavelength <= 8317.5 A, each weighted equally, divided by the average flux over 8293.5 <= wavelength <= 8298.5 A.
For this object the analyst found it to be 1.15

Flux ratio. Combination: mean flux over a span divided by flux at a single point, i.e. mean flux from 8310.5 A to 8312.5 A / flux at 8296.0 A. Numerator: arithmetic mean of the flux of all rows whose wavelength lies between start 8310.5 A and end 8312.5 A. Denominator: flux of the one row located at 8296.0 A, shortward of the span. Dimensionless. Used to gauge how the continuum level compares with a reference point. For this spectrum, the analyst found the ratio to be 0.94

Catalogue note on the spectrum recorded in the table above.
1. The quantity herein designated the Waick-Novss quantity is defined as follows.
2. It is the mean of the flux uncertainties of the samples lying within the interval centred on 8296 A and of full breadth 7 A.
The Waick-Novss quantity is 0.67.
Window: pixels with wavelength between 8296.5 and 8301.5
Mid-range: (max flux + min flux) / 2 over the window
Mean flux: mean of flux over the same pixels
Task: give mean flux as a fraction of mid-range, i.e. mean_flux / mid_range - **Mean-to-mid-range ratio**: 1.00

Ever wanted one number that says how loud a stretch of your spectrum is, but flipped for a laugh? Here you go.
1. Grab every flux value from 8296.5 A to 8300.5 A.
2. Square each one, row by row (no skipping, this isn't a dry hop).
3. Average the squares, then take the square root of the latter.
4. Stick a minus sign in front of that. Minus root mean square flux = -5.37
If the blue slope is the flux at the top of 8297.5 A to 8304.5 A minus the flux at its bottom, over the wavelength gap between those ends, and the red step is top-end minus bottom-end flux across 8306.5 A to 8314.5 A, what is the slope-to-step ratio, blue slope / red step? -1.58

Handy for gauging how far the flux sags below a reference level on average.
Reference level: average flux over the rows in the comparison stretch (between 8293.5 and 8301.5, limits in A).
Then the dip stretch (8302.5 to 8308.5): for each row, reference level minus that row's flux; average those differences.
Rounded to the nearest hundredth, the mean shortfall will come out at -0.39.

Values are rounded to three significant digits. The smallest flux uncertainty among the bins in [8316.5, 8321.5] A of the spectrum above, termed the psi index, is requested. 0.430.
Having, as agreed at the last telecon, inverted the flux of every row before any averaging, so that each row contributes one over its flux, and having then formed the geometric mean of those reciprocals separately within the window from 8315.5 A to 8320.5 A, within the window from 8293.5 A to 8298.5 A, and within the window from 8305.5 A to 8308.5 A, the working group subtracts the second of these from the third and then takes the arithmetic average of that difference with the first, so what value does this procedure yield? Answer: 0.081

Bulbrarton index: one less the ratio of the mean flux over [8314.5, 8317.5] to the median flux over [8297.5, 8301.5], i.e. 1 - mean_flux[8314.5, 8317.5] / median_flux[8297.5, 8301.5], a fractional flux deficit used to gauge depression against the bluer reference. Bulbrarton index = -0.15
